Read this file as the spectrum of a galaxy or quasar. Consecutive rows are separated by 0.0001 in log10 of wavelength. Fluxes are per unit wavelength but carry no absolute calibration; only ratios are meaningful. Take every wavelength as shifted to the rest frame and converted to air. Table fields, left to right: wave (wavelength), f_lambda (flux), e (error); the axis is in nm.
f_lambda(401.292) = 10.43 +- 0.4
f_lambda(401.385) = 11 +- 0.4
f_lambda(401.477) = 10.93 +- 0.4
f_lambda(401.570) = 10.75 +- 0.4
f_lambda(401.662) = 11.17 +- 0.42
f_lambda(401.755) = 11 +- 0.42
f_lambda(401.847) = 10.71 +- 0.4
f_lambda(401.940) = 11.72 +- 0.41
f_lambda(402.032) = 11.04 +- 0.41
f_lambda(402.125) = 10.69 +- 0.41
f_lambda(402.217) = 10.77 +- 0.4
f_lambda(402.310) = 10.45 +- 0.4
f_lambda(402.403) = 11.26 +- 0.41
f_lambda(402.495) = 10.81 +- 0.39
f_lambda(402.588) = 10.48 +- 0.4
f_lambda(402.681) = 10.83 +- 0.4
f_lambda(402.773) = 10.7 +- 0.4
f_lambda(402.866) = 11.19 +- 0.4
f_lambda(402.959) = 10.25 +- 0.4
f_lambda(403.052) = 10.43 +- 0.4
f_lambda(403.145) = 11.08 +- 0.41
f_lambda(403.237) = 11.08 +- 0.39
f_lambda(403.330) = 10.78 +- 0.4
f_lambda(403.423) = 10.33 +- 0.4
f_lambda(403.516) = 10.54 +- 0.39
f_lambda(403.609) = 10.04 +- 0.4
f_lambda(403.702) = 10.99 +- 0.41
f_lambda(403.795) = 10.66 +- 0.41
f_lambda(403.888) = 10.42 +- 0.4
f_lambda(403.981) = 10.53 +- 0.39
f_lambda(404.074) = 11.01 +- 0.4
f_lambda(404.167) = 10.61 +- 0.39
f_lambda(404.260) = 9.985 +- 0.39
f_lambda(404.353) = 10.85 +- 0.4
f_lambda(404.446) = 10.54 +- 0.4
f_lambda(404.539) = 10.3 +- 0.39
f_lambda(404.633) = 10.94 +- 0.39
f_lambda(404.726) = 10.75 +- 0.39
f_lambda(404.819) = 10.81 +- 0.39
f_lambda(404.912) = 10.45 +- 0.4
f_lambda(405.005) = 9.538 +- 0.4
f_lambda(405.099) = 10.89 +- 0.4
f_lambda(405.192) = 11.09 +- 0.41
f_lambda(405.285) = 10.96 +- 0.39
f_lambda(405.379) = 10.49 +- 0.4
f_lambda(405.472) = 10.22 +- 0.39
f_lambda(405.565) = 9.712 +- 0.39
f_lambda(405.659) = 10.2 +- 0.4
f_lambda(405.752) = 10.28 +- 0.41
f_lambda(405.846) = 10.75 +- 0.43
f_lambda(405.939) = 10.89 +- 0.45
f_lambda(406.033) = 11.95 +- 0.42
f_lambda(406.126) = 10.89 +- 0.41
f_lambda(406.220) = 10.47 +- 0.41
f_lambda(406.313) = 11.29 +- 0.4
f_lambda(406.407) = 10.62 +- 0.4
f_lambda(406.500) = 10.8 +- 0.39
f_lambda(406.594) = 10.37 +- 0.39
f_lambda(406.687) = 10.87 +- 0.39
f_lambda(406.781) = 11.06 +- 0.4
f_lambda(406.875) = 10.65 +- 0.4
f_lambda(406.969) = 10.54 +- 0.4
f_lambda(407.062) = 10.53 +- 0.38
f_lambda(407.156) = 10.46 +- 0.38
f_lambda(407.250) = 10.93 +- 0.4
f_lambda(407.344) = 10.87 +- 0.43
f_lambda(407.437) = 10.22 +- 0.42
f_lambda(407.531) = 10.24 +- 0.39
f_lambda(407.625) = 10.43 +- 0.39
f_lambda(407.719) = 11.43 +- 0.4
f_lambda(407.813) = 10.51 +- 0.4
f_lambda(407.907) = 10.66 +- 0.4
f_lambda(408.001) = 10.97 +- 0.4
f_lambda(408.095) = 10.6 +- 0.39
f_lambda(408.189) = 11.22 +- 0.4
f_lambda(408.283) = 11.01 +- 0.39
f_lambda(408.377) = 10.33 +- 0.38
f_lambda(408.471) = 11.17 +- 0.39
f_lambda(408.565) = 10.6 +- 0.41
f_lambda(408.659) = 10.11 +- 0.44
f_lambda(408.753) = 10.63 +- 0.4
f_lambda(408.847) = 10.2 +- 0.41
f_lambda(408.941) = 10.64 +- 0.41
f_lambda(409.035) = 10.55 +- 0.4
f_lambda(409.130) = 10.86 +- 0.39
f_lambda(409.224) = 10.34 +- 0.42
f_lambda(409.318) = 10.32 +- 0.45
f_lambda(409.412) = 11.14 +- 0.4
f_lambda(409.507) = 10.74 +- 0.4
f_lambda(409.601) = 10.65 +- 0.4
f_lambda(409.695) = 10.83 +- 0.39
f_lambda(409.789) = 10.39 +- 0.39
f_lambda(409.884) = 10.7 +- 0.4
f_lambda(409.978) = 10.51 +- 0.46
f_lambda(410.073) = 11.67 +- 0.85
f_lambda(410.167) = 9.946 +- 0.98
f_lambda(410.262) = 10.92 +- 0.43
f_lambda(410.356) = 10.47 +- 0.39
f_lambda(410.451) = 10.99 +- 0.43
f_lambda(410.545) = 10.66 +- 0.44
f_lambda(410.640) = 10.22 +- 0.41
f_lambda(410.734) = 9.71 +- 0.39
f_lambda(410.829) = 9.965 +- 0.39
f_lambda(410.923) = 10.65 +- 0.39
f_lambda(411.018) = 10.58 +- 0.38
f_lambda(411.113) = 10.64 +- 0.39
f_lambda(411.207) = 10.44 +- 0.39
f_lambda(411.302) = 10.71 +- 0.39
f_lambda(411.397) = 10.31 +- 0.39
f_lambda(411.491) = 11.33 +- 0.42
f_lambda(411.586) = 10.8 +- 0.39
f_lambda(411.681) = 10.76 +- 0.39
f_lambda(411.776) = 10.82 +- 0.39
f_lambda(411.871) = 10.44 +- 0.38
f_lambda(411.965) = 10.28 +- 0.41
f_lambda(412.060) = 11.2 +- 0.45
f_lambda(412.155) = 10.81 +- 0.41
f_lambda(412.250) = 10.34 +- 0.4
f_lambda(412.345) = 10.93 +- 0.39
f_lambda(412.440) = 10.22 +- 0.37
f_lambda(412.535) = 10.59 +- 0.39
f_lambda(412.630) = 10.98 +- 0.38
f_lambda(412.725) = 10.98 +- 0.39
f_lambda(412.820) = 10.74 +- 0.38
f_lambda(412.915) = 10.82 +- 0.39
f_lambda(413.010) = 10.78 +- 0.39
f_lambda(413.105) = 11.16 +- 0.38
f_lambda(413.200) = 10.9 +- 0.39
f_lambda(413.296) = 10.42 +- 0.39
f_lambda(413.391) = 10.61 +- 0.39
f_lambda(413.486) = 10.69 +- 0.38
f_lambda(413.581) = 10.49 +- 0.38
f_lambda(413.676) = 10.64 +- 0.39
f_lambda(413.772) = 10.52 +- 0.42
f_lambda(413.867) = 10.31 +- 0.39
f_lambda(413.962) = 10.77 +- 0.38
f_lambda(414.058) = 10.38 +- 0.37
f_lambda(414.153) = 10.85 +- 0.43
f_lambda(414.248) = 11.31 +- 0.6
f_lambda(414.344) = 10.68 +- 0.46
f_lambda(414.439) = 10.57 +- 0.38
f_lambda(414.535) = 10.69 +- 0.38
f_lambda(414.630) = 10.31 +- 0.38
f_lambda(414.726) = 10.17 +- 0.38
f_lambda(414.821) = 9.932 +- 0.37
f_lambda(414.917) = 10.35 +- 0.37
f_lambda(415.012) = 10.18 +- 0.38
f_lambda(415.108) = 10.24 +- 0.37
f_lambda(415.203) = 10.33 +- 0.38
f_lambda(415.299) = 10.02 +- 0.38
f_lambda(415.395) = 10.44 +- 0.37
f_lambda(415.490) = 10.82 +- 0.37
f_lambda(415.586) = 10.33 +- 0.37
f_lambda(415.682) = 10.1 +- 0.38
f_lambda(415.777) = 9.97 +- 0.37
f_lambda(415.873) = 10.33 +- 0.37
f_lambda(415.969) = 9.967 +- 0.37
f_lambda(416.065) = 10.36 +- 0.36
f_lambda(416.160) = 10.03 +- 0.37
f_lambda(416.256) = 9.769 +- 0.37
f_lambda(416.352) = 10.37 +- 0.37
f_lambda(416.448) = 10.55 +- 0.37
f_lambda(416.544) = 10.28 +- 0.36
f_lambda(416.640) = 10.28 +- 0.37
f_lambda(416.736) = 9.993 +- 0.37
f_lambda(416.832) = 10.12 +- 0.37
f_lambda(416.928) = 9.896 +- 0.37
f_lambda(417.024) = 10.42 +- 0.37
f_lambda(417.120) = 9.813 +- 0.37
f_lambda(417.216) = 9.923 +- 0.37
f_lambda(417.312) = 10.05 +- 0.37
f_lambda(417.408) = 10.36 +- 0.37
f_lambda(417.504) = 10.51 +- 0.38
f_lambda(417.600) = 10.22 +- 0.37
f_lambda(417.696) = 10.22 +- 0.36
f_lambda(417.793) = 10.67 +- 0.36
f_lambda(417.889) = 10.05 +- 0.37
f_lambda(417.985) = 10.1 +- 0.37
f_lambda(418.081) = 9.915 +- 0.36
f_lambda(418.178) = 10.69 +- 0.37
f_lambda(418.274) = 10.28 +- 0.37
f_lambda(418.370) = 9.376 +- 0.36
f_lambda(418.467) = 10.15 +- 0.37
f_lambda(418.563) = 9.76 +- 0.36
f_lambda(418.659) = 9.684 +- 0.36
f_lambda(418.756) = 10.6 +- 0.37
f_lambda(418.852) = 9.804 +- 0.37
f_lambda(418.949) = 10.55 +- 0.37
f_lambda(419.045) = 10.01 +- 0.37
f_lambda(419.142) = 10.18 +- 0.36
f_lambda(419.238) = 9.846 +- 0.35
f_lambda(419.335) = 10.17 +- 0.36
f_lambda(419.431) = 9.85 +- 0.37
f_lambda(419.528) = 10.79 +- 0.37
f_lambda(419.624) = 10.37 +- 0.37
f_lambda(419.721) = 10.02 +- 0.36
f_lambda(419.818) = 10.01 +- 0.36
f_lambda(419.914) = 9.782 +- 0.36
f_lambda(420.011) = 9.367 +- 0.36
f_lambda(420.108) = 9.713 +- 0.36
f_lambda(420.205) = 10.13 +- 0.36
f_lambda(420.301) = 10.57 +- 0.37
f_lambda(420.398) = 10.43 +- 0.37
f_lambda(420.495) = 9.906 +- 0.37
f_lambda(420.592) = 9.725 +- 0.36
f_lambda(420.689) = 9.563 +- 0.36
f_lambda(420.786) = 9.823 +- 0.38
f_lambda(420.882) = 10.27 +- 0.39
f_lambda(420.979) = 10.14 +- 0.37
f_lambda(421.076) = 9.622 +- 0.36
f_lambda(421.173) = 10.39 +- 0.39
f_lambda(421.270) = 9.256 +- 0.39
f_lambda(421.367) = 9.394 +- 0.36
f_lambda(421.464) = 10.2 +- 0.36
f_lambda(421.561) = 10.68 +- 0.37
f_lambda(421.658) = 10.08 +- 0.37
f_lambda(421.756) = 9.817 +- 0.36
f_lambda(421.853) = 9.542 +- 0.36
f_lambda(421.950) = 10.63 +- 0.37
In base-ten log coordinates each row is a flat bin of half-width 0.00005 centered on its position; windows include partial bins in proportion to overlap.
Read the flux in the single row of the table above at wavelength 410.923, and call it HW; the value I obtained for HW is 10.65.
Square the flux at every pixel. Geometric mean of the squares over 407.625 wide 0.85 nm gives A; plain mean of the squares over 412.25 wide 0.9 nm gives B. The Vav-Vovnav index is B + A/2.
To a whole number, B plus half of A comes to 171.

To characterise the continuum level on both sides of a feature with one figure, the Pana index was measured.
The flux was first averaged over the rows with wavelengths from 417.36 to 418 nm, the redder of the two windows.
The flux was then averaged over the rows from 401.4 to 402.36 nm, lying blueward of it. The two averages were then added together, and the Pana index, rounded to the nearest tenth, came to 21.2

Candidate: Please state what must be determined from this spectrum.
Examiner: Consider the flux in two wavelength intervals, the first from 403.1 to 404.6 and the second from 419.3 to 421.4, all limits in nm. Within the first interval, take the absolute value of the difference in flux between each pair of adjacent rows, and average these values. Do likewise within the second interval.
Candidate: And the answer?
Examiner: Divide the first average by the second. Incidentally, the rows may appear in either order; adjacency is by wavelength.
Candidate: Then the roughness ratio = 1.0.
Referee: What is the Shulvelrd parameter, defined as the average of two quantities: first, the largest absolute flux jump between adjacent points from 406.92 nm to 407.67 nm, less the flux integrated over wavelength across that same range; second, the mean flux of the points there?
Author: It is 1.64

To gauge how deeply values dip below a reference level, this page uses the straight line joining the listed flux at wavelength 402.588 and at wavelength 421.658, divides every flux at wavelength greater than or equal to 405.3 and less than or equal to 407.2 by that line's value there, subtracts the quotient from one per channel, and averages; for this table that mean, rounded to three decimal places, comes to -0.024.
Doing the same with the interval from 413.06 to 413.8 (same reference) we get -0.042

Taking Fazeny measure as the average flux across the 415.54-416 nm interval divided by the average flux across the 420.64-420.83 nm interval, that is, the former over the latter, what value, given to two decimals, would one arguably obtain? 1.05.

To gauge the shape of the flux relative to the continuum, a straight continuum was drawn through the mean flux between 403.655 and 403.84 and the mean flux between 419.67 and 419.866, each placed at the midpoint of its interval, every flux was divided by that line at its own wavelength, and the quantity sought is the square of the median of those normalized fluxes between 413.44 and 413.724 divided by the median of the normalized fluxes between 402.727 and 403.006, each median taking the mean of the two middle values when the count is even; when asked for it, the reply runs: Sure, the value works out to 1.08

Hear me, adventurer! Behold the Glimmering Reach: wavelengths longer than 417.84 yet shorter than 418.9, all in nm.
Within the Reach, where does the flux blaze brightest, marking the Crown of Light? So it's 418.178 nm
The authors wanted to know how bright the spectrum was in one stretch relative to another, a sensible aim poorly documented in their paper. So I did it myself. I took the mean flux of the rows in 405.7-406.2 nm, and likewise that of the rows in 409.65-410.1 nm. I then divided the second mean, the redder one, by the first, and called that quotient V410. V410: 0.99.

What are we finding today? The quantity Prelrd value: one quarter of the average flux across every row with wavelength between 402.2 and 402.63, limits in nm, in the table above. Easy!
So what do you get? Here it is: 2.69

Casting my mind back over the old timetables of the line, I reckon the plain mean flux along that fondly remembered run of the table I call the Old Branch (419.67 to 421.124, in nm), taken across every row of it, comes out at 9.94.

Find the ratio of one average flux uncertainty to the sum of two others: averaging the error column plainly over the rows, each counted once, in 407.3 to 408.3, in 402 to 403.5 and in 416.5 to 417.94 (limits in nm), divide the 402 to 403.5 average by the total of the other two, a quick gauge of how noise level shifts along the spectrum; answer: 0.521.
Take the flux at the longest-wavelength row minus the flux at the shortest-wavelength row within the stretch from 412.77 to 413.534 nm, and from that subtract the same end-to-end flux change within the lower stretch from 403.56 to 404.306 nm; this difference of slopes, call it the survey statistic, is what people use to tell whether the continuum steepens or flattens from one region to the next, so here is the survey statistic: 0.0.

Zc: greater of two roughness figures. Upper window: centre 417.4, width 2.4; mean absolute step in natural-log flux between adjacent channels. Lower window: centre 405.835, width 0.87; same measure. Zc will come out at 0.0488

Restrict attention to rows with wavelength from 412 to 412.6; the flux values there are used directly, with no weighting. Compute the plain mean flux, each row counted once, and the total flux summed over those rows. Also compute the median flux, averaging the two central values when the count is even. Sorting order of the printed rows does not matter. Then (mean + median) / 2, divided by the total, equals 0.17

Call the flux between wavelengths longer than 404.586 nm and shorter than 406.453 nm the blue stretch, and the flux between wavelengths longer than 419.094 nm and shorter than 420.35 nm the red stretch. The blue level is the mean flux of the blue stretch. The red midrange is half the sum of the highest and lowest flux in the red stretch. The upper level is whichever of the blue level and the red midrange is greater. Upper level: 10.7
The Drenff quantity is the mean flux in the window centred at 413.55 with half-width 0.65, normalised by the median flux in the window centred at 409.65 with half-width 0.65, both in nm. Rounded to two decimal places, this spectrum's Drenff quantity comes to 1.00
